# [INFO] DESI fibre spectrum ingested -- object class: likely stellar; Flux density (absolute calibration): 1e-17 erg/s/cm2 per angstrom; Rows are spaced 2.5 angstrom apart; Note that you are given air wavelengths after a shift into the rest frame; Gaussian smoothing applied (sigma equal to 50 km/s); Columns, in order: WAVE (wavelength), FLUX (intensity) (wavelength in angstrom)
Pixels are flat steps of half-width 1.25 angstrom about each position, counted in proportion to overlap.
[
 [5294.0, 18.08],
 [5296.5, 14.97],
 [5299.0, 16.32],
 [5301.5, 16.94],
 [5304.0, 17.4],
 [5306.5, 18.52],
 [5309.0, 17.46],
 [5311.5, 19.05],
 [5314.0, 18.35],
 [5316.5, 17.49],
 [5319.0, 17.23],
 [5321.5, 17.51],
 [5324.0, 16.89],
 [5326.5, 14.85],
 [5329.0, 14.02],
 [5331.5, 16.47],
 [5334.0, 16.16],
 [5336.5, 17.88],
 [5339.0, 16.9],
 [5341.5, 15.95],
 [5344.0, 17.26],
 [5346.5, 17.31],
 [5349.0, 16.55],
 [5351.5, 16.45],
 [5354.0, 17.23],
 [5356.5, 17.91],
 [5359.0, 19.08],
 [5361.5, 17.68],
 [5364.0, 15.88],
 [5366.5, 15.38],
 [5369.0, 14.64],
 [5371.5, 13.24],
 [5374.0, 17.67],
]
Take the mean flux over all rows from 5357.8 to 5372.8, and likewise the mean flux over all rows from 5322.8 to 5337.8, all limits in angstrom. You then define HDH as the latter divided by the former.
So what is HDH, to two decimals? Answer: 1.00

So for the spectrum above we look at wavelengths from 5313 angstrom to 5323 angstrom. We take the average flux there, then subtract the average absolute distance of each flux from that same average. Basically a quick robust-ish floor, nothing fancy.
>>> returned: 17.3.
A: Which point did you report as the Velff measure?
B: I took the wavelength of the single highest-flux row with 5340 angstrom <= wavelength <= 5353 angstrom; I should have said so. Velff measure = 5346.5 angstrom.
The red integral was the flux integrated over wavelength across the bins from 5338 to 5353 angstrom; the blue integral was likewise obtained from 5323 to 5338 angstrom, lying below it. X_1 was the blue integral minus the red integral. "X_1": -10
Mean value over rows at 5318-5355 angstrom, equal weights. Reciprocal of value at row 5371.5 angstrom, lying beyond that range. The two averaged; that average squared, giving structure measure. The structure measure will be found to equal 69.3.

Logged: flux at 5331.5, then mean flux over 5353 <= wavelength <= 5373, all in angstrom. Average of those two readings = 16.4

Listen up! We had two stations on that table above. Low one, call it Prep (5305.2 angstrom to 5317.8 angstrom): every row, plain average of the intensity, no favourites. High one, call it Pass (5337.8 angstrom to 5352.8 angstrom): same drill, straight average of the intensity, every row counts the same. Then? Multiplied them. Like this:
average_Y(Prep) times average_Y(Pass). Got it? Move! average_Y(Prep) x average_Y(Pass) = 304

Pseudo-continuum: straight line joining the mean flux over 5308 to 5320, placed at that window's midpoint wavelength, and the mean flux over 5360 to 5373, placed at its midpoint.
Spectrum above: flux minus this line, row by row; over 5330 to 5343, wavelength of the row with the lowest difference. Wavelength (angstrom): 5334.0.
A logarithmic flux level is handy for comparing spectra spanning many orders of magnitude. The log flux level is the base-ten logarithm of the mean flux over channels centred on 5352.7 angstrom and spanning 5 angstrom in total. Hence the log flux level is 1.23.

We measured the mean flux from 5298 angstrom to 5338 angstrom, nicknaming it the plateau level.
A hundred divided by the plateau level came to 5.87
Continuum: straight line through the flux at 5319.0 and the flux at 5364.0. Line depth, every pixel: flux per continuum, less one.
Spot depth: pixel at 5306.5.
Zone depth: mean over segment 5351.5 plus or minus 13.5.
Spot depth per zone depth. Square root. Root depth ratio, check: 1.0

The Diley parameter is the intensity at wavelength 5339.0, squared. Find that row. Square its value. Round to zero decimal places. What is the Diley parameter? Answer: 286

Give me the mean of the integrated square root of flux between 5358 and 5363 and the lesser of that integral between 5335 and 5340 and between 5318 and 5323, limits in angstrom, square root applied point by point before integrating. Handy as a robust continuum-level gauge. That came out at 21.1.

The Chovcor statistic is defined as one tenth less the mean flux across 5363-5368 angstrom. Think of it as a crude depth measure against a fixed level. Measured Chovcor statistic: -15.5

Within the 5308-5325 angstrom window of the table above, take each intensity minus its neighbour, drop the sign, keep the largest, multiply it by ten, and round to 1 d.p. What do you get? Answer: 15.9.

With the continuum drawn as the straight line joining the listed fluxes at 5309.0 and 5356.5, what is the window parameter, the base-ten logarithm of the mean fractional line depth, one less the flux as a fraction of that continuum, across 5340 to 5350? -1.24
